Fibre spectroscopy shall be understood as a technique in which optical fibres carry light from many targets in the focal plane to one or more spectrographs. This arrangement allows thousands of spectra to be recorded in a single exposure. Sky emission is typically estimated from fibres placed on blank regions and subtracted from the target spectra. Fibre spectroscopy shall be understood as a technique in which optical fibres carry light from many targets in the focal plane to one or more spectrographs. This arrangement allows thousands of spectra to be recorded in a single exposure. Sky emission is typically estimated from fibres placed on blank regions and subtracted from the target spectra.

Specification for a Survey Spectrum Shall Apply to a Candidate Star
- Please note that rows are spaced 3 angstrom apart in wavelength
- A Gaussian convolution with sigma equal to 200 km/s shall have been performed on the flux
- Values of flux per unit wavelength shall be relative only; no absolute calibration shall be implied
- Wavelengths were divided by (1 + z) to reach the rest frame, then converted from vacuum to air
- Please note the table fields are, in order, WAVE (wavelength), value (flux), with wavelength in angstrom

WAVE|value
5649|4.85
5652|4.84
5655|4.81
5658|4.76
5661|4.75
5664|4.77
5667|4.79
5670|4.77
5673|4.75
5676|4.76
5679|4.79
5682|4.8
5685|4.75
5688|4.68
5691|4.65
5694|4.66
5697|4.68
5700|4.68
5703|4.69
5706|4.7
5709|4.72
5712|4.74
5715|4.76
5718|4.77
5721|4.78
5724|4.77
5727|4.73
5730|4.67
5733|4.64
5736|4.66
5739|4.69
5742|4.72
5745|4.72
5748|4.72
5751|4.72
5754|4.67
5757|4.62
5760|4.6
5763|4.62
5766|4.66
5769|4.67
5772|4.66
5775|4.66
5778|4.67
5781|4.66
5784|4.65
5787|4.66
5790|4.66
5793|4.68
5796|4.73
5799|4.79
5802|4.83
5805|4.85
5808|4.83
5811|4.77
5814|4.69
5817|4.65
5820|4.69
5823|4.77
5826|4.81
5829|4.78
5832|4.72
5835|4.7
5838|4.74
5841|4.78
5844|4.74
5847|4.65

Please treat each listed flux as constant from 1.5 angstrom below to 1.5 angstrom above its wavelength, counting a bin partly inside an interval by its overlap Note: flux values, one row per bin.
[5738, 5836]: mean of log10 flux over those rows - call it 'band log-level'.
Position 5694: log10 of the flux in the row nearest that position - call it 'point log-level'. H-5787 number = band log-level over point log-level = 1.01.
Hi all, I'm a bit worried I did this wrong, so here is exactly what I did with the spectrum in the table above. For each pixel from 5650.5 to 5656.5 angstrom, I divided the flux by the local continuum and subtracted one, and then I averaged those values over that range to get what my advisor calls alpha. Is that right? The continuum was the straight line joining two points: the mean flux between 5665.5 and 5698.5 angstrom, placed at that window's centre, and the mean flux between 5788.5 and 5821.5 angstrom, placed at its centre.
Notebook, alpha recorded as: 0.020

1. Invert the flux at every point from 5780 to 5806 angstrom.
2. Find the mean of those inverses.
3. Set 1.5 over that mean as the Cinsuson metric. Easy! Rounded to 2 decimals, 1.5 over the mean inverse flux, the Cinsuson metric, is 7.08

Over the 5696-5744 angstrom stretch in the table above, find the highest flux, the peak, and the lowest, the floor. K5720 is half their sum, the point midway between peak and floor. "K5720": 4.71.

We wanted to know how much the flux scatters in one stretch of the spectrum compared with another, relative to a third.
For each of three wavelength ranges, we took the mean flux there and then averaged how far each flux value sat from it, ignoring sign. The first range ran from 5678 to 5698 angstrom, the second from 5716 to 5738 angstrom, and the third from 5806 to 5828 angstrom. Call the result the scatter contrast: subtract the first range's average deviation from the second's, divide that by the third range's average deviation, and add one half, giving 0.44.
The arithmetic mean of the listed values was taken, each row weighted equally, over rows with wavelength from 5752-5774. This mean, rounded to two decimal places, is 4.64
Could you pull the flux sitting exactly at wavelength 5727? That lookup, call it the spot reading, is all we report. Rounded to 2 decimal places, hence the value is 4.73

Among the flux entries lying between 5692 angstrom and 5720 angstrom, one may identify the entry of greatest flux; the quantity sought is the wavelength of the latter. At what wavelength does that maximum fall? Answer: 5718 angstrom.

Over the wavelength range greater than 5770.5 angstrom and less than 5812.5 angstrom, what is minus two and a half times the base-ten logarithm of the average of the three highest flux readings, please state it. -1.71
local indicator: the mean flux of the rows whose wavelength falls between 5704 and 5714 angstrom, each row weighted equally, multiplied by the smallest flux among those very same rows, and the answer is 22.2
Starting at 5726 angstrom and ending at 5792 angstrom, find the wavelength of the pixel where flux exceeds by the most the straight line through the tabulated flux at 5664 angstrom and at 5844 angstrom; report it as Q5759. 5727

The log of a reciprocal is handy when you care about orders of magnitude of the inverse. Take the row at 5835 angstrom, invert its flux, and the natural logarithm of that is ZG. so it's -1.55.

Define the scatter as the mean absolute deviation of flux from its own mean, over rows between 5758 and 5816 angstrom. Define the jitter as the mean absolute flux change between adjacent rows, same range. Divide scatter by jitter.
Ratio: 2.4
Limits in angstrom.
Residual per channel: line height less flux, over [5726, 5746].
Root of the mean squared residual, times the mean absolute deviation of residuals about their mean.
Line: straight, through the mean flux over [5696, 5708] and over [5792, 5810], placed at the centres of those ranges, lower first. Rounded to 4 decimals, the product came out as 0.0012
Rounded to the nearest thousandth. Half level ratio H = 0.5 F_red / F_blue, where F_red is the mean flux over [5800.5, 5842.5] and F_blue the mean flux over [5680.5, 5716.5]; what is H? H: 0.505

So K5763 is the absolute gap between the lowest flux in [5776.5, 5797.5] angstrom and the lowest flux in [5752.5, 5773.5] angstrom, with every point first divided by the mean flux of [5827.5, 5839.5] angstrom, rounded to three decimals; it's 0.011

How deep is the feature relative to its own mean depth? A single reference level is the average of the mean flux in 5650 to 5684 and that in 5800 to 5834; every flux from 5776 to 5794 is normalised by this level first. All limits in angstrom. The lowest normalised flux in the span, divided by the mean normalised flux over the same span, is 0.997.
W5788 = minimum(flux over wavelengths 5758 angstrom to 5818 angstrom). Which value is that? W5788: 4.6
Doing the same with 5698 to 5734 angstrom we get 4.64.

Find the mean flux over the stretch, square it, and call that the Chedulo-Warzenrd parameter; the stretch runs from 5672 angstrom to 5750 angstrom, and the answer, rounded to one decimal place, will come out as 22.3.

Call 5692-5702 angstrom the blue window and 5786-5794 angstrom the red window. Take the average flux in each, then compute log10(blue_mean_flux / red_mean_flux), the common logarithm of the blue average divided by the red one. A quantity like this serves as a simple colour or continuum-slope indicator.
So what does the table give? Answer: 0.001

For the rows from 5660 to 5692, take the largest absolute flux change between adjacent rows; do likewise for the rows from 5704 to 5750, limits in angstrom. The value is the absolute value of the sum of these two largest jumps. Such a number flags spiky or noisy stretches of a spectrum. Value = 0.130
